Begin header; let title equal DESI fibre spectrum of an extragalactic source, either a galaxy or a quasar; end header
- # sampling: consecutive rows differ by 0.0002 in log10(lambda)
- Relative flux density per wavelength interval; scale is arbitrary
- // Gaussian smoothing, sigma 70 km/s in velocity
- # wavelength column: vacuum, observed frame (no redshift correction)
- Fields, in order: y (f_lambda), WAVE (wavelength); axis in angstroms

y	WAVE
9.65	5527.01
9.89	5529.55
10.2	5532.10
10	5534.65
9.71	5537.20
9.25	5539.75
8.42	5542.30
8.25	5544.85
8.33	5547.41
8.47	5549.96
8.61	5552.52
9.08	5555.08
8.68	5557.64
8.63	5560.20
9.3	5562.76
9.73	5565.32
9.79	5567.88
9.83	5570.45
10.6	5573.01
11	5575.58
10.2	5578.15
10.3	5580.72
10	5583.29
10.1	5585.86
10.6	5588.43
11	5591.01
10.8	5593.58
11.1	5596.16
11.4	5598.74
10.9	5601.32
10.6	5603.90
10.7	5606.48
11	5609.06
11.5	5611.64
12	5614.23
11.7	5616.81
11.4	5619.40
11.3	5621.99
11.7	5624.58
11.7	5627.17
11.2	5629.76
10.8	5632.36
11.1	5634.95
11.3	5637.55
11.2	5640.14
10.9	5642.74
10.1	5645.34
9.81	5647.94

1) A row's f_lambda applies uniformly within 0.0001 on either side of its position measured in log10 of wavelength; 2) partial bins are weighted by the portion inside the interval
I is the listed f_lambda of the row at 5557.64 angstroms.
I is 8.68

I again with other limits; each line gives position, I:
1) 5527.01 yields 9.65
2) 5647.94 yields 9.81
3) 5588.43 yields 10.6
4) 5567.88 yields 9.79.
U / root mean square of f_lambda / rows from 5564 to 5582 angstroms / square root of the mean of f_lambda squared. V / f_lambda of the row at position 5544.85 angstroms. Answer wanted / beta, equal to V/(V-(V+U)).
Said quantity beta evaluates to -0.81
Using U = 10.2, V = 8.25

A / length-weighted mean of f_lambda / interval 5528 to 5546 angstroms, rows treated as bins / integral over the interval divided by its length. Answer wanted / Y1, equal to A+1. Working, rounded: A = 9.40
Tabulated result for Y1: 10.4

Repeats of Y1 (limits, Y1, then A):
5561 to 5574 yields 10.8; 9.79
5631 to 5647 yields 11.9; 10.87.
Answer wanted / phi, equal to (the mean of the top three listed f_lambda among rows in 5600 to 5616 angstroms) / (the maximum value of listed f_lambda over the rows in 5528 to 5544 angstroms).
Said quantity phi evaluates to 1.13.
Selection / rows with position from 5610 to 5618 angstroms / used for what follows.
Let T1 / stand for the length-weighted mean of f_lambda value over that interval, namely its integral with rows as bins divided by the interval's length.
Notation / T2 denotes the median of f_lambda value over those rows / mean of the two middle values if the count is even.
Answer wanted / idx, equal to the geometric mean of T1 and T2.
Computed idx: 11.7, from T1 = 11.7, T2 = 11.7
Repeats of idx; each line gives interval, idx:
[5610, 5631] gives 11.6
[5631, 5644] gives 11.1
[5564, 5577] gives 10.0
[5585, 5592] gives 10.6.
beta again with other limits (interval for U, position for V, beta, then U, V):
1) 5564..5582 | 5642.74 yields -1.07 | 10.2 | 10.9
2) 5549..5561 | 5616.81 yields -1.35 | 8.7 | 11.7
